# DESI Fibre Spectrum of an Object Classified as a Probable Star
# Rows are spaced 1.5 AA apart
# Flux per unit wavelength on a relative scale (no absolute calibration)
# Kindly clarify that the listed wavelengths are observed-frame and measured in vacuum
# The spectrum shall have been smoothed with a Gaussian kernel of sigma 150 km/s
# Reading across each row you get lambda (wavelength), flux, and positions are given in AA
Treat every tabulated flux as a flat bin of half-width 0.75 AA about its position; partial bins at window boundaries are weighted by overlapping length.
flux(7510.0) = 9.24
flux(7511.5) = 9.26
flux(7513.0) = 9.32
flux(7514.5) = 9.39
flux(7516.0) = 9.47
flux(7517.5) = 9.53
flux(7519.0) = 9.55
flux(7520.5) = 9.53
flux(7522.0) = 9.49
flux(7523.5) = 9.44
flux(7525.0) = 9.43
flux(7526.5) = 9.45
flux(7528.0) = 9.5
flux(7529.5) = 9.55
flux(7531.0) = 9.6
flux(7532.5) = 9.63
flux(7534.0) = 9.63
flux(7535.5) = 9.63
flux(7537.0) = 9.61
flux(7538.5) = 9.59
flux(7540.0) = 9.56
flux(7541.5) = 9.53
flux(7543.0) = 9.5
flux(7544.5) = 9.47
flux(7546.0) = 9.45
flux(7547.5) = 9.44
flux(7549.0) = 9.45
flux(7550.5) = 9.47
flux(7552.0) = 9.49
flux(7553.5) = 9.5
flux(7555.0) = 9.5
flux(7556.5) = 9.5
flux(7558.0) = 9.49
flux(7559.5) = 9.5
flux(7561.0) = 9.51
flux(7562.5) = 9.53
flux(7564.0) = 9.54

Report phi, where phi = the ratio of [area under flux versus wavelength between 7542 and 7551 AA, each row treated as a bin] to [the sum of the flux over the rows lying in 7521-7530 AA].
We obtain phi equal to 1.50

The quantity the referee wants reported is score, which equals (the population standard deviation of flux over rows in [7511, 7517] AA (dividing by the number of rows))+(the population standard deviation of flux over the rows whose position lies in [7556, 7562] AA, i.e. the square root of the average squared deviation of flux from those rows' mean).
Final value 0.085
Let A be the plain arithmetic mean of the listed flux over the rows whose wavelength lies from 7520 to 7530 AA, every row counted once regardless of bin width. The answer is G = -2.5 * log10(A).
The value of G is -2.443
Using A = 9.48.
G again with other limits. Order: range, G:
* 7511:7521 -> -2.437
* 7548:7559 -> -2.443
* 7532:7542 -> -2.455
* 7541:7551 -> -2.441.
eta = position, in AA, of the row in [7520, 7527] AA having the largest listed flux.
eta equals 7520.5 AA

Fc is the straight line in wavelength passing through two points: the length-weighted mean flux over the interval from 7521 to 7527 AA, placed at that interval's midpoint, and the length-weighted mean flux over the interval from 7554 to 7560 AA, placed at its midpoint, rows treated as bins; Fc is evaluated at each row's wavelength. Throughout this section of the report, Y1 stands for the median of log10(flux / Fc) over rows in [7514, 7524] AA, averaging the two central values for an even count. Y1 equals 0.0017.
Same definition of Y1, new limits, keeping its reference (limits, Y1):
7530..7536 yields 0.0073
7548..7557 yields 0.0000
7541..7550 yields -0.0010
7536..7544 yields 0.0038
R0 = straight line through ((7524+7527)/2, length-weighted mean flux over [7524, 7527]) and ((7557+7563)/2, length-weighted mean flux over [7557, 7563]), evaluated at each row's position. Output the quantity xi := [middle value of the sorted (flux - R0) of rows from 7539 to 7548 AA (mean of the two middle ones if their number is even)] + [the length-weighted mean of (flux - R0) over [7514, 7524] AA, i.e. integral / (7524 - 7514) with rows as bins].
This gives 0.07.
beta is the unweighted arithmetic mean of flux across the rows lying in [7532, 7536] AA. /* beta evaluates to 9.63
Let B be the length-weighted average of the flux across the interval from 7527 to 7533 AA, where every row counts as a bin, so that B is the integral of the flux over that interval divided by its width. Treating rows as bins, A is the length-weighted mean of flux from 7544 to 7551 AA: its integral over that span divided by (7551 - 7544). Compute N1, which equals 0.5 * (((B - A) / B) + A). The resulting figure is 4.733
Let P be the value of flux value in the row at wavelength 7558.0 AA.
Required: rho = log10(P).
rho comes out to 0.977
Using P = 9.49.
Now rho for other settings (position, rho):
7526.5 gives 0.975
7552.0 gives 0.977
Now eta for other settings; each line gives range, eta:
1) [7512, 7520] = 7519.0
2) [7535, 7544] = 7535.5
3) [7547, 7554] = 7553.5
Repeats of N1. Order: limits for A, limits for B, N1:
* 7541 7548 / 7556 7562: 4.740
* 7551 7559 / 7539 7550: 4.747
